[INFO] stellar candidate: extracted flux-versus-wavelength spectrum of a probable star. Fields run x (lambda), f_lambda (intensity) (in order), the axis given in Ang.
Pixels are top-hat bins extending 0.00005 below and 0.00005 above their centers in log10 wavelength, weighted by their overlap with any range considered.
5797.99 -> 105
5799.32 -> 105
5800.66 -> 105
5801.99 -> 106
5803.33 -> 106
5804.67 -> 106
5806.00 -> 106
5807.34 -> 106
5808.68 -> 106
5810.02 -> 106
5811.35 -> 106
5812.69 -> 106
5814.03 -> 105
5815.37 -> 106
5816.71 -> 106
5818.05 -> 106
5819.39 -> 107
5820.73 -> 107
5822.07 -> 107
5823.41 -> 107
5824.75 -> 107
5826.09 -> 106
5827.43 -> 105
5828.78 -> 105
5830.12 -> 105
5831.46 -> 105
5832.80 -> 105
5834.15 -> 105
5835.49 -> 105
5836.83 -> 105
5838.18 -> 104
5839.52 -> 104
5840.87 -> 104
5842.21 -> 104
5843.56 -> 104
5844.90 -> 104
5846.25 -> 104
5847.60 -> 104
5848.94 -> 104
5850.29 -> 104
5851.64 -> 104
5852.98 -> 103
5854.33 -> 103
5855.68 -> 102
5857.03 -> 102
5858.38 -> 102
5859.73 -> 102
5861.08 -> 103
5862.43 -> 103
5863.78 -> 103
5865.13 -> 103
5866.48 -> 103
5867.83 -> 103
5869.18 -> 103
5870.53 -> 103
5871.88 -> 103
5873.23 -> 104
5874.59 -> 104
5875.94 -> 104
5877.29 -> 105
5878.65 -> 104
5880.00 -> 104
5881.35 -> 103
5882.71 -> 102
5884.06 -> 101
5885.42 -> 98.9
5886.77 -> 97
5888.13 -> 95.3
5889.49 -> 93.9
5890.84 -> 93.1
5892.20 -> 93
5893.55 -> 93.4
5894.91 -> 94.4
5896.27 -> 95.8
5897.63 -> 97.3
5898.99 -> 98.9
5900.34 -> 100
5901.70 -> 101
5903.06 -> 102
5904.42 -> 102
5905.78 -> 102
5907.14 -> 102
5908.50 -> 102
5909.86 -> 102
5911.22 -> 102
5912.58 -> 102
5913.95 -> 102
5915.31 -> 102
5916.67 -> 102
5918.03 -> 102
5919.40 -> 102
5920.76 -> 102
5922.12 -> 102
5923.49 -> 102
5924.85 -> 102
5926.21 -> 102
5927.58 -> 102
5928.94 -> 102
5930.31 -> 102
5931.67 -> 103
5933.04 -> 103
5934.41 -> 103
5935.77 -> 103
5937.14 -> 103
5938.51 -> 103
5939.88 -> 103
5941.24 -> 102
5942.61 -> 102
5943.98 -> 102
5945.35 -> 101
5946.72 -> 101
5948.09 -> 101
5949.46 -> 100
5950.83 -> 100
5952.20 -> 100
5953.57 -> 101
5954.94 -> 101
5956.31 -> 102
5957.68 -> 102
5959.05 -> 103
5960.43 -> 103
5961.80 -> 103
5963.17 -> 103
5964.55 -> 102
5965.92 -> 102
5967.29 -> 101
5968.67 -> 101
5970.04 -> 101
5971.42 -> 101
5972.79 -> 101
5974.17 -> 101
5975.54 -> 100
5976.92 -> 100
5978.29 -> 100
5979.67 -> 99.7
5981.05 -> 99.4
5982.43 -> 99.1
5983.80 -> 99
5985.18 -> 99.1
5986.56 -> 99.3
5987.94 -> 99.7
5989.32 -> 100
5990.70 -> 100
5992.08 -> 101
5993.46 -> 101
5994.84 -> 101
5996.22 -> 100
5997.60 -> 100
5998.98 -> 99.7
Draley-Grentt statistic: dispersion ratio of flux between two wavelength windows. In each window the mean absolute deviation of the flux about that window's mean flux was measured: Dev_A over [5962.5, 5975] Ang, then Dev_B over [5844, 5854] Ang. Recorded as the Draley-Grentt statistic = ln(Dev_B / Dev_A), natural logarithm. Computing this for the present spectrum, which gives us -0.9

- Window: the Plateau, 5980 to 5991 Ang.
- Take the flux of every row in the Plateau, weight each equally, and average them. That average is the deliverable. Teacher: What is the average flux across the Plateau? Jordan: 99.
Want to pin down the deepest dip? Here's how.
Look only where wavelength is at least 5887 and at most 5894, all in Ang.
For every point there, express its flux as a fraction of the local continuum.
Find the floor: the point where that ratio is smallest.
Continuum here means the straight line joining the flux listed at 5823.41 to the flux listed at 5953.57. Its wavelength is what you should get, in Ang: 5892.20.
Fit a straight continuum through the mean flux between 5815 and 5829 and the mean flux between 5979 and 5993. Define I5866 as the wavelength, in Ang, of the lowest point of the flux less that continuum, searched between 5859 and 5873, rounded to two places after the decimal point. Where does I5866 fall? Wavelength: 5859.73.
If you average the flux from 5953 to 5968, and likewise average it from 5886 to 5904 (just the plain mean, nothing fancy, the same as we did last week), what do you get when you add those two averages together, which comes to 199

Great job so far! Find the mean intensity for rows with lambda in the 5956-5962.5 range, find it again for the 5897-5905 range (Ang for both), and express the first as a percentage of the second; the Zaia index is 102.4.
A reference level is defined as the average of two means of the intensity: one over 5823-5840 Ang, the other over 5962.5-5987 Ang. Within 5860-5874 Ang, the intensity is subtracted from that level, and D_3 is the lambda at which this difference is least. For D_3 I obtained 5873.23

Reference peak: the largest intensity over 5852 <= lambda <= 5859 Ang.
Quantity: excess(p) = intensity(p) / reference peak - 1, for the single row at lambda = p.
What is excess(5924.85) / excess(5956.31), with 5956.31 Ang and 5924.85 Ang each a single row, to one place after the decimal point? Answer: 1.0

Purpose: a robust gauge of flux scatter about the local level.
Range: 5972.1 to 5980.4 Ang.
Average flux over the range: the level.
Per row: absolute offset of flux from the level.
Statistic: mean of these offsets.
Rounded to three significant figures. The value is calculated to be 0.478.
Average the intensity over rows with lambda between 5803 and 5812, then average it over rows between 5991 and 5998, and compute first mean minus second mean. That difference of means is 5.4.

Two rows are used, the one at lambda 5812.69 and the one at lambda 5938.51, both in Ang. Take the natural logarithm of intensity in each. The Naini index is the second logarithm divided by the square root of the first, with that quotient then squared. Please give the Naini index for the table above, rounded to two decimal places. 4.61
